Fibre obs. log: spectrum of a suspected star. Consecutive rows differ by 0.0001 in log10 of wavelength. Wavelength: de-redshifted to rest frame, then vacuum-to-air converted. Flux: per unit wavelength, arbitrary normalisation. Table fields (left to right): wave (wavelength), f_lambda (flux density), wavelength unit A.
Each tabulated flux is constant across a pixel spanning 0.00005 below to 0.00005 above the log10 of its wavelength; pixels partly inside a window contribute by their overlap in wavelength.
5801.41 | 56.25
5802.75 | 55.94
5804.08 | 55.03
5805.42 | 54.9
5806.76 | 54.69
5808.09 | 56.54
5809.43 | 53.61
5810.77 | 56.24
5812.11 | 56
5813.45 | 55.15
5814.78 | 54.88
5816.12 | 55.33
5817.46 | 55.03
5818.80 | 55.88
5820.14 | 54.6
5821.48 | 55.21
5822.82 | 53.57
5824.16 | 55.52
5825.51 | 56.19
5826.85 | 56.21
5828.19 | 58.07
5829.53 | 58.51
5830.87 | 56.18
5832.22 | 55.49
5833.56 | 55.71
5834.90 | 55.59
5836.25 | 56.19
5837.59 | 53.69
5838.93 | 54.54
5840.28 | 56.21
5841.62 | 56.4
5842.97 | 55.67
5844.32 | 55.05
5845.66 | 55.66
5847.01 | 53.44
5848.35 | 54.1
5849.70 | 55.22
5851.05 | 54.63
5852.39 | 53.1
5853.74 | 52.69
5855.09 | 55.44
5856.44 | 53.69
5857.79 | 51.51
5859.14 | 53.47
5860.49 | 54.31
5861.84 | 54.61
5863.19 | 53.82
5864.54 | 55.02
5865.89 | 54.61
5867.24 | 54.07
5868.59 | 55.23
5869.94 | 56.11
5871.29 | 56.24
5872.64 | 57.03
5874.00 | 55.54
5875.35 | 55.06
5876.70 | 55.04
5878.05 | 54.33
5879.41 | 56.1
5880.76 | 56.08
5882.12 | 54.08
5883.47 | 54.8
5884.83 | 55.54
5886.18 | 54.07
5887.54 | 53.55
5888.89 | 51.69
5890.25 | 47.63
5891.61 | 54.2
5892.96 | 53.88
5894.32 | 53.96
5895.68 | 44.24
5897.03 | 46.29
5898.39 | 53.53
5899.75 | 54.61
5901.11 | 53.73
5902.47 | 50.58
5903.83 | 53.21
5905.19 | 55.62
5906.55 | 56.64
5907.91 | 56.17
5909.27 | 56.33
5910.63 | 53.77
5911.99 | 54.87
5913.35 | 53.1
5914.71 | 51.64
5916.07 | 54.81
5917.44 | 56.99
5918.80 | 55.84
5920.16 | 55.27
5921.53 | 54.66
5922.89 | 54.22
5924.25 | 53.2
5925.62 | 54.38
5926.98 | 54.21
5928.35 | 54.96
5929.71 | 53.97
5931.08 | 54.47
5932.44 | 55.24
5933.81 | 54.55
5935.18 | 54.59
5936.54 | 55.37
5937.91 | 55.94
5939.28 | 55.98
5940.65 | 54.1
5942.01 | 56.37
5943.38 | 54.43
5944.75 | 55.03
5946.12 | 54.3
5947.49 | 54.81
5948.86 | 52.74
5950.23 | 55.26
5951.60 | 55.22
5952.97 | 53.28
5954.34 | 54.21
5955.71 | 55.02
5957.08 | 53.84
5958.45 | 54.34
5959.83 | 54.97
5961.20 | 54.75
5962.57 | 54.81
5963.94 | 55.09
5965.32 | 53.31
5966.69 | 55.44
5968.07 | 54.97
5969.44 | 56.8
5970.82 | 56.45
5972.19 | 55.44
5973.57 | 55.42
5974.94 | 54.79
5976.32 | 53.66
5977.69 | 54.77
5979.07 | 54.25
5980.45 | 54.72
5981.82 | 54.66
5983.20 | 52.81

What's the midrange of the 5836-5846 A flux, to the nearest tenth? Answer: 55.0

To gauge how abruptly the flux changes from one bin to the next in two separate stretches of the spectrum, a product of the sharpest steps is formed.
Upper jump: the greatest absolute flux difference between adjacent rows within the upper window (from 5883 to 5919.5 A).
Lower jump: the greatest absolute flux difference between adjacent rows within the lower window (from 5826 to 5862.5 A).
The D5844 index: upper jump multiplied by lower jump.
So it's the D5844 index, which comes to 27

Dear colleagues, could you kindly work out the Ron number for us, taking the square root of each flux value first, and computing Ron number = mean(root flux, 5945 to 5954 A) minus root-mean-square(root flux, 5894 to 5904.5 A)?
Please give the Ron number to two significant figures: 0.21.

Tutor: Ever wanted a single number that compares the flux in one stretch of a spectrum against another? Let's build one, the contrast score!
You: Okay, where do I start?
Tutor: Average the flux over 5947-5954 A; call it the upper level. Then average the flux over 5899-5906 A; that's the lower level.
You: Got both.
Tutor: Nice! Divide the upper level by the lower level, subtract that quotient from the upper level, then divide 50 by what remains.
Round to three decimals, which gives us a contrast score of 0.939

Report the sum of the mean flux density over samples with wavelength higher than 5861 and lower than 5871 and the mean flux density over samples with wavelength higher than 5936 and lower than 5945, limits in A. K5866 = 110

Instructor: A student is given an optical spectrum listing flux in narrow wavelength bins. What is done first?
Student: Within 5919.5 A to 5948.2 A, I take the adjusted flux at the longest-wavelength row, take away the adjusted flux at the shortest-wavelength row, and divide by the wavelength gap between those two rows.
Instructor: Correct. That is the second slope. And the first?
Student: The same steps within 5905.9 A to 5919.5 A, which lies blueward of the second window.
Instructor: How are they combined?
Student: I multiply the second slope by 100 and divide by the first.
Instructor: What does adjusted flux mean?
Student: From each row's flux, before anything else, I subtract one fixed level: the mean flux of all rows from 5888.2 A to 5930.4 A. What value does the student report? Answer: 26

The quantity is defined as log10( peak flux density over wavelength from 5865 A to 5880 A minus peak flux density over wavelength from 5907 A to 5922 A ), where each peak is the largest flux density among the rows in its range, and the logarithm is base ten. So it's -1.4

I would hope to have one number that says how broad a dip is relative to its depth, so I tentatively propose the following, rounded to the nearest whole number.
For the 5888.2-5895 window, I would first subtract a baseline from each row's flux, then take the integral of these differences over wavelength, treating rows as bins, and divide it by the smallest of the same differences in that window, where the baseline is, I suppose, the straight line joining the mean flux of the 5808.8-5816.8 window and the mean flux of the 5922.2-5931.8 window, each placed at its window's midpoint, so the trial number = 2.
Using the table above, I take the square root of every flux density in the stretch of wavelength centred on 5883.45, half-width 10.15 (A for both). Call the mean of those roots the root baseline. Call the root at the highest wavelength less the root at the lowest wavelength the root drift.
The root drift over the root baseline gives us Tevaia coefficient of -0.015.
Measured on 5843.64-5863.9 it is -0.011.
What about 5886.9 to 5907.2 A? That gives 0.029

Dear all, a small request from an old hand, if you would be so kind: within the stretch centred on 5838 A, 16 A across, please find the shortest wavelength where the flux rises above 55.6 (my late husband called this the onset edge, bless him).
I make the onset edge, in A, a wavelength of 5830.87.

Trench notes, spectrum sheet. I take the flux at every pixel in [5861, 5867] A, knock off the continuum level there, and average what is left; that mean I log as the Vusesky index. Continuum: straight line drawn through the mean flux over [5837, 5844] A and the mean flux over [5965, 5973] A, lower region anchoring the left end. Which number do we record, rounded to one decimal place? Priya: -0.8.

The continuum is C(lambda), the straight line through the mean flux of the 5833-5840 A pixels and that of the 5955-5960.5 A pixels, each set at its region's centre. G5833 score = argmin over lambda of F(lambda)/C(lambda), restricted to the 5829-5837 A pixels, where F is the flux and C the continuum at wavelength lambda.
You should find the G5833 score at 5832.22 A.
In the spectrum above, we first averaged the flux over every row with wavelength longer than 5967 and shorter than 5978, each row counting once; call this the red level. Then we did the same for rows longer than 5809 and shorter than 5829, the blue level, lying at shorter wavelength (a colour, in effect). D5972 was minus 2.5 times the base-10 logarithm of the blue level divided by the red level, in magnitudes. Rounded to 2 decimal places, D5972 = 0.00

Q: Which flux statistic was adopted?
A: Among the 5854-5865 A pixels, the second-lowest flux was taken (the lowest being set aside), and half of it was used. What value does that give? 26.7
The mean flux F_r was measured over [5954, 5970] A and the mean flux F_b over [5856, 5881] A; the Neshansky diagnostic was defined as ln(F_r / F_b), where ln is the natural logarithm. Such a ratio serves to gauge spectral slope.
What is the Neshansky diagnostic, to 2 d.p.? 0.00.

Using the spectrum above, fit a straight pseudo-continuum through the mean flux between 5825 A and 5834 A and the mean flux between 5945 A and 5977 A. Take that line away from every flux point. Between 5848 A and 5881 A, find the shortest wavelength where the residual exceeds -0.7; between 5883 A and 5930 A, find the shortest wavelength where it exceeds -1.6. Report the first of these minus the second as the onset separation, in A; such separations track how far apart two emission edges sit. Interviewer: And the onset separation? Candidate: -13.5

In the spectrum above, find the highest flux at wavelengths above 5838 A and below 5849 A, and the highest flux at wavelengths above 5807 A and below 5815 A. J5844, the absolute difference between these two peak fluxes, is 0.14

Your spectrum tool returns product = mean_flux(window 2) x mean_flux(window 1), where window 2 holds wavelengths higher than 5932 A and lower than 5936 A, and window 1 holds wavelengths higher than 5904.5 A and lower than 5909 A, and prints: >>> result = 3076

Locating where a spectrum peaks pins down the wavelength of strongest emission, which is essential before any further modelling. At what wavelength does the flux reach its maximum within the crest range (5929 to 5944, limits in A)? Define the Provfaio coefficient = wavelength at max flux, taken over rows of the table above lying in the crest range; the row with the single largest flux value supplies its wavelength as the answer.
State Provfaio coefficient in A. 5942.01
